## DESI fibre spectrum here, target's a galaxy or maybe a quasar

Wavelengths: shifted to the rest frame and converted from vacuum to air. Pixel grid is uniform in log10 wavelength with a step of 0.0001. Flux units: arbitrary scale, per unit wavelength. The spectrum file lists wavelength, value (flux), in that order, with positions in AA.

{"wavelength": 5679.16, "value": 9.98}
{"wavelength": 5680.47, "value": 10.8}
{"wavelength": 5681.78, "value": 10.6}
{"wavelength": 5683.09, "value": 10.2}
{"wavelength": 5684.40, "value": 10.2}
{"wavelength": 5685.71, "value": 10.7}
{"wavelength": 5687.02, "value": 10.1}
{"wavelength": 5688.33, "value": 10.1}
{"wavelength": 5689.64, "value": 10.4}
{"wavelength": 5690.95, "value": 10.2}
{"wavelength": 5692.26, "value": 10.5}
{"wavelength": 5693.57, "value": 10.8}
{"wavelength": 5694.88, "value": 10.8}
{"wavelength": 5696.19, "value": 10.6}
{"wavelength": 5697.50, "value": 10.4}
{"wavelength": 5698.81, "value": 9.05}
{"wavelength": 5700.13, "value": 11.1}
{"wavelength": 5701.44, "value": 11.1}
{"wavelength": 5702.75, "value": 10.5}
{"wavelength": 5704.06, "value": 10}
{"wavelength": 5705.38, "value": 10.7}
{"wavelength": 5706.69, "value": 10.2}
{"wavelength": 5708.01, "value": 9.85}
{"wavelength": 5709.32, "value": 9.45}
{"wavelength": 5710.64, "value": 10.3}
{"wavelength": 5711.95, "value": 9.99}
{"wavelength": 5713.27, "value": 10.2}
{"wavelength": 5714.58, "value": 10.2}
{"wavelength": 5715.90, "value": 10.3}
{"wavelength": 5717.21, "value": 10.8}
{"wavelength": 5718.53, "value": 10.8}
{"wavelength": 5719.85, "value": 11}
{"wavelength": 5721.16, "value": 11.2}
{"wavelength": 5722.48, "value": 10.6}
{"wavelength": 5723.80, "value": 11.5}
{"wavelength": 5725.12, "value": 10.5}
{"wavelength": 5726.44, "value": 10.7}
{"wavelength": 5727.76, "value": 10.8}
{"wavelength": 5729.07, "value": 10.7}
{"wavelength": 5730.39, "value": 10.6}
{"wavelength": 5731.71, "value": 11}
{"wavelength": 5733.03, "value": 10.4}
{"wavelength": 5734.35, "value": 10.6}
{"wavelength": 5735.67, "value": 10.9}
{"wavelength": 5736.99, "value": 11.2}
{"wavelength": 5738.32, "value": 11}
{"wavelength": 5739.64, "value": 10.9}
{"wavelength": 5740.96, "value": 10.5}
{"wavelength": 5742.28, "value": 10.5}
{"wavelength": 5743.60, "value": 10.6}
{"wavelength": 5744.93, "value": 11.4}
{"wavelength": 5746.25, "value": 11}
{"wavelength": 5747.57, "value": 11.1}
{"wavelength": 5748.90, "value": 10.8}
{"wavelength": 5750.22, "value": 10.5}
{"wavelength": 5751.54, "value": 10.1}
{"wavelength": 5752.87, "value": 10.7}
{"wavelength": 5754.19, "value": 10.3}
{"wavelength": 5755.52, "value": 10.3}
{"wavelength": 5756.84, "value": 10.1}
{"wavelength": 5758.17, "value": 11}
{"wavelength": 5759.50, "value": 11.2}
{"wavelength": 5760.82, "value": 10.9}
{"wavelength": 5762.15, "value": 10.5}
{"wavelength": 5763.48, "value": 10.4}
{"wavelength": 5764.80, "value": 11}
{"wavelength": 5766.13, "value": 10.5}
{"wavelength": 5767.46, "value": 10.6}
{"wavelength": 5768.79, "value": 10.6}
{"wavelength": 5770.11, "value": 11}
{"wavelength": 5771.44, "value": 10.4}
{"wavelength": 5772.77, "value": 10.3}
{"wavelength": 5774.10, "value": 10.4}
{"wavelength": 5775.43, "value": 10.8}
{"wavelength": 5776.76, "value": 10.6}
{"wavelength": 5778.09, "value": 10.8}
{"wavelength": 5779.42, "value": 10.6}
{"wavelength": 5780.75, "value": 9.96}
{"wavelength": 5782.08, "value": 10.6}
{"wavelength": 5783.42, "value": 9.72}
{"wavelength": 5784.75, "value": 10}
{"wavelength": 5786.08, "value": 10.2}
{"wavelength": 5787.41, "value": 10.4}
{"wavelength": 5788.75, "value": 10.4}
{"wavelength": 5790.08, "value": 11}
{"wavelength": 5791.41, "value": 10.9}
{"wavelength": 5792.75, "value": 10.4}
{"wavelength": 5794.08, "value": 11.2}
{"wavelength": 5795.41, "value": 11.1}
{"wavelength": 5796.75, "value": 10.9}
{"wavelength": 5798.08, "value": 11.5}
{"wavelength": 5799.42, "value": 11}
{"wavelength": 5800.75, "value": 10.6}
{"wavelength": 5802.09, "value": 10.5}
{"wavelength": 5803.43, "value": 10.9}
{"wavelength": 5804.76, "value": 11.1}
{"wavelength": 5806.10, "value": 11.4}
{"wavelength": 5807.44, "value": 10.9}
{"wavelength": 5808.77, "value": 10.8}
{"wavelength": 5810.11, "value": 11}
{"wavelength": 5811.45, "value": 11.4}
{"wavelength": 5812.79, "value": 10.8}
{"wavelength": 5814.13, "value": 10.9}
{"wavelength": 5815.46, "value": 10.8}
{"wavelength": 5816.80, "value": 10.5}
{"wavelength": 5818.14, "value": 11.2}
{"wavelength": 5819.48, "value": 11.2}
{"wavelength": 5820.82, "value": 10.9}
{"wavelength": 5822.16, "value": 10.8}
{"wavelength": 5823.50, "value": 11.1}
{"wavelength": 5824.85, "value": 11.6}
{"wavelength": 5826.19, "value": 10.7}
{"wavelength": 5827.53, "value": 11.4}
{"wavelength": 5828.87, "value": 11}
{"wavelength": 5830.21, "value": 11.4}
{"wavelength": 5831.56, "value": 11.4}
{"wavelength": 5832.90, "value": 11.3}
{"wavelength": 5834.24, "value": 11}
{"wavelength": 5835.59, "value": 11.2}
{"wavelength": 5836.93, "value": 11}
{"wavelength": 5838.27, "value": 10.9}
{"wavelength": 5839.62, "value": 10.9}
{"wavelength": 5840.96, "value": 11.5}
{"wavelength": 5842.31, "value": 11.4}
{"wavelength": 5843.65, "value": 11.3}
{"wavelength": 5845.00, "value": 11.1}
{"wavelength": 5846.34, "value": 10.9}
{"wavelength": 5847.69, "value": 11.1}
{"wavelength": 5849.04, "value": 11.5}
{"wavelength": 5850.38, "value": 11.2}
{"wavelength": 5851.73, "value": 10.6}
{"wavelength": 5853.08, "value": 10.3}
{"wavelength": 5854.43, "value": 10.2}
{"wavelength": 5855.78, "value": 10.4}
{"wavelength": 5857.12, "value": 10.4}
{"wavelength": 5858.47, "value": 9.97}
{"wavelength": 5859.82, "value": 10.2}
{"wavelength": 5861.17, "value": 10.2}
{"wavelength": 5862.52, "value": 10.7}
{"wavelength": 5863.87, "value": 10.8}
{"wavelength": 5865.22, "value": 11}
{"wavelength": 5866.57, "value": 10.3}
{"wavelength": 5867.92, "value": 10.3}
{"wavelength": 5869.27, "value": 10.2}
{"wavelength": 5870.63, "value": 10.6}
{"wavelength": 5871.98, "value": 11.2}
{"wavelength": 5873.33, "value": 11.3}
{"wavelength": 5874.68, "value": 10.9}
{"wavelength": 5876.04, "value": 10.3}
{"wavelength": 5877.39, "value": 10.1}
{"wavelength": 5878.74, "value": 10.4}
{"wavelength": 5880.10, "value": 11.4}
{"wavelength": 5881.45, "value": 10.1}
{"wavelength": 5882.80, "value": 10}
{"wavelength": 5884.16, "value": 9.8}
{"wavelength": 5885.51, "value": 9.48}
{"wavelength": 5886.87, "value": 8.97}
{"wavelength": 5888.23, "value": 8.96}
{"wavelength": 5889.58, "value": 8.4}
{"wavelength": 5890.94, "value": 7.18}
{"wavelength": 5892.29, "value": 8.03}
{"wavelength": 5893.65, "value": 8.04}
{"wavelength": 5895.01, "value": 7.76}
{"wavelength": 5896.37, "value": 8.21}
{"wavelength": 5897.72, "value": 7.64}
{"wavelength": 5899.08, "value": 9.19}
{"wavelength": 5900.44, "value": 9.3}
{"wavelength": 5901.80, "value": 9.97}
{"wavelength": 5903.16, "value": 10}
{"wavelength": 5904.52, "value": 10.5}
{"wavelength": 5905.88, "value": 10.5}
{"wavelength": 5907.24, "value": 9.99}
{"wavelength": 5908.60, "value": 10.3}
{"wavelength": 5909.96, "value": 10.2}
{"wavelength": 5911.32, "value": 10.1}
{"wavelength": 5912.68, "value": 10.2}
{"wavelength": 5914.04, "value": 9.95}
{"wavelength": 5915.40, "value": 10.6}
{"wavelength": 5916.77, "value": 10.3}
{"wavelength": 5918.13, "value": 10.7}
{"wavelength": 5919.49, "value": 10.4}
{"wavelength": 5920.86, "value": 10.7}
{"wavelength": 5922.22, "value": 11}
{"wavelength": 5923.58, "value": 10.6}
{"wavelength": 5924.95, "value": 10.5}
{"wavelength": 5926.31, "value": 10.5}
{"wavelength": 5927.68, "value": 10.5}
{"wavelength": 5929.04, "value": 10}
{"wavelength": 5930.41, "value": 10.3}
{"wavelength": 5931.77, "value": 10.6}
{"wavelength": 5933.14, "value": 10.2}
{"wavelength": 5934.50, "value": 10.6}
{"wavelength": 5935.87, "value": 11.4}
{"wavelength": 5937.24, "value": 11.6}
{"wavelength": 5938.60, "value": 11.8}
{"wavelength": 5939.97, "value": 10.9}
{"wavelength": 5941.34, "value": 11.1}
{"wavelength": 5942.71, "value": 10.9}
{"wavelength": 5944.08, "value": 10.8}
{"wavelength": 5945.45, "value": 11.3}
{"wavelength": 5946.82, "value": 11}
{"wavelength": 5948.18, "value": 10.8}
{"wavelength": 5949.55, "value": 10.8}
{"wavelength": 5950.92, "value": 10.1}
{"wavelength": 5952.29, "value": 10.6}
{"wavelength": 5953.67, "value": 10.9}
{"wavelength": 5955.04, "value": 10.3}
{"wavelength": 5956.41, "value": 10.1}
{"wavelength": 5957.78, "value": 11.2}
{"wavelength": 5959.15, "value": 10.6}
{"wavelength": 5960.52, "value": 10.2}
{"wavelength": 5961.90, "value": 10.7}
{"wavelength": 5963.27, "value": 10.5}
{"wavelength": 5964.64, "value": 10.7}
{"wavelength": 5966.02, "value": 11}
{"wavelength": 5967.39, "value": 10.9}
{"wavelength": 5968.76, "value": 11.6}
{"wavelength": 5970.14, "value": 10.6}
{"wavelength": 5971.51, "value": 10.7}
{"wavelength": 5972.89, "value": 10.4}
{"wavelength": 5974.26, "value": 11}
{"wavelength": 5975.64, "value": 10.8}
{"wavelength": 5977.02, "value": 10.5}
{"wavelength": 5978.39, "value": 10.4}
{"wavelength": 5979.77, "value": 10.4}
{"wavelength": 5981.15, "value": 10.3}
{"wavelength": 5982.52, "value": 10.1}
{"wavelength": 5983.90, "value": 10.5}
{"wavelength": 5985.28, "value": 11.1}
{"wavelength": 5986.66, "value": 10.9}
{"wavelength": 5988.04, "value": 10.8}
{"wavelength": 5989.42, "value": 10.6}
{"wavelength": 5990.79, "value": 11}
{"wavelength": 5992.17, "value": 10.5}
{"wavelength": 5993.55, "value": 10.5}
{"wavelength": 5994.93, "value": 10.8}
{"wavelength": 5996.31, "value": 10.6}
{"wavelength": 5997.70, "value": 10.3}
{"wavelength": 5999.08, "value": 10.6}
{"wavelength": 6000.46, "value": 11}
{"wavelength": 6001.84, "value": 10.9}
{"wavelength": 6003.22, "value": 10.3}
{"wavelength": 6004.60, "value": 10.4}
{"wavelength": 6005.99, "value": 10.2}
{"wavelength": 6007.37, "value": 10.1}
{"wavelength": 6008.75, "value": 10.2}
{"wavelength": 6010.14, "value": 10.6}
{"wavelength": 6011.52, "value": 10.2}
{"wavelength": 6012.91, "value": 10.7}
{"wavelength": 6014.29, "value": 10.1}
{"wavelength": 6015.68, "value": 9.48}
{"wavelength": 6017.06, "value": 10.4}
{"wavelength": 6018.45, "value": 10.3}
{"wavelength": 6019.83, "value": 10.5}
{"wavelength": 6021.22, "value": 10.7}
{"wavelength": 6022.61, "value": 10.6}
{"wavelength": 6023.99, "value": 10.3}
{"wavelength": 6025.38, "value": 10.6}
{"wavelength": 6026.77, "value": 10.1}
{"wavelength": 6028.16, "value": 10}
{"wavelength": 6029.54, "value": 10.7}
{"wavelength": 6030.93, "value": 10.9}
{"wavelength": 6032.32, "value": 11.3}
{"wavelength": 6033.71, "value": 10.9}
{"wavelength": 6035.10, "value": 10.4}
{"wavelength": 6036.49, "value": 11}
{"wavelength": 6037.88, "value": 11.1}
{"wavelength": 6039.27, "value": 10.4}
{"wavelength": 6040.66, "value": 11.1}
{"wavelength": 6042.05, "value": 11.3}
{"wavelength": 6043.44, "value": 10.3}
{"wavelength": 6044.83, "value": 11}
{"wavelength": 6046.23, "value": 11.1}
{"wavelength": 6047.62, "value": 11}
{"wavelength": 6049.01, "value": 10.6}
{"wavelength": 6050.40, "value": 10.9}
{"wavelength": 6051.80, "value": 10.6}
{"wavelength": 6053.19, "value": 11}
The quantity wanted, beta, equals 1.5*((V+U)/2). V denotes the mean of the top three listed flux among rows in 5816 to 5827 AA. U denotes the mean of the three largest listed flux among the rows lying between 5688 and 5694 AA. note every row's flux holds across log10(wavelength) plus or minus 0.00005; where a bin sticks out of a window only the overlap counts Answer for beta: 16.4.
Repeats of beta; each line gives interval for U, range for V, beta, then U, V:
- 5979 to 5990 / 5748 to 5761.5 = 16.5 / 10.9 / 11.0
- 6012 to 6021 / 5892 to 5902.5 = 15.0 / 10.5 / 9.5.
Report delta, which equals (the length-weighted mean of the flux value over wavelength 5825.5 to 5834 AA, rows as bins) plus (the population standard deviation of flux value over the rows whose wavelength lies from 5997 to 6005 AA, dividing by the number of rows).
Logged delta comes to 11.5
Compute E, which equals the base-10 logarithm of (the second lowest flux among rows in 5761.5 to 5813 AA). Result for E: 1.00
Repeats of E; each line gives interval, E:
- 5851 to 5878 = 1.00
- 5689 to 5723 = 0.98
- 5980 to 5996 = 1.01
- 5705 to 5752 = 0.99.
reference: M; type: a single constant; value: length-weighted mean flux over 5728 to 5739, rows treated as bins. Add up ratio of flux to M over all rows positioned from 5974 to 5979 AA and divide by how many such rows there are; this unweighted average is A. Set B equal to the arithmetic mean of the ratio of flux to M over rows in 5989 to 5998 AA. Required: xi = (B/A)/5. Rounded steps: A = 0.99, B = 0.983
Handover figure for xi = 0.1989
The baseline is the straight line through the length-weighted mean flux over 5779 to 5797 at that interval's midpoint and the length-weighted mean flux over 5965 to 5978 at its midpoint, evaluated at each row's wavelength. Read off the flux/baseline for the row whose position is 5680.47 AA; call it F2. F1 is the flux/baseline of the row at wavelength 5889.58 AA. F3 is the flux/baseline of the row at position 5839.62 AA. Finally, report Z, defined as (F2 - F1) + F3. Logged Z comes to 1.29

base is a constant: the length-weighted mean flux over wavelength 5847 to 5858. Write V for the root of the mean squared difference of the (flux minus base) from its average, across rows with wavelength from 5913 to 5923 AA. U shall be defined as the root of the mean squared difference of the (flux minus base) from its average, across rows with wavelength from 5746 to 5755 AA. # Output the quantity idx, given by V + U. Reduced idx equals 0.65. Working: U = 0.34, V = 0.31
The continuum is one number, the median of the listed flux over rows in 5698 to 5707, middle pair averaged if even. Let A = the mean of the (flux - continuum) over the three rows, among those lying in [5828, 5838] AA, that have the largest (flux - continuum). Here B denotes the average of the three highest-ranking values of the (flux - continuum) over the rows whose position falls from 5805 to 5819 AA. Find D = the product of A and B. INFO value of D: 0.72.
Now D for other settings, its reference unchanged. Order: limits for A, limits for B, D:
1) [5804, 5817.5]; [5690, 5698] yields 0.19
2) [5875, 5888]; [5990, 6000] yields 0.06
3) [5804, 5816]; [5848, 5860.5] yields 0.48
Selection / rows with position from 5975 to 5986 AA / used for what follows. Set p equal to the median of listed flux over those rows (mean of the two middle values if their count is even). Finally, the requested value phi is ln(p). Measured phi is 2.35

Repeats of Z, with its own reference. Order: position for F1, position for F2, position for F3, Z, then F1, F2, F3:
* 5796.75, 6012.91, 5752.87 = 0.97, 1.04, 0.98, 1.02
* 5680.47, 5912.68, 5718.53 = 0.94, 1.04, 0.95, 1.04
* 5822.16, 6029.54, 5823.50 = 1.01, 1.02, 0.98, 1.05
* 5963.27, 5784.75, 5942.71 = 0.99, 0.97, 0.95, 1.01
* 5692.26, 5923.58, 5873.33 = 1.03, 1.01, 0.99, 1.06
